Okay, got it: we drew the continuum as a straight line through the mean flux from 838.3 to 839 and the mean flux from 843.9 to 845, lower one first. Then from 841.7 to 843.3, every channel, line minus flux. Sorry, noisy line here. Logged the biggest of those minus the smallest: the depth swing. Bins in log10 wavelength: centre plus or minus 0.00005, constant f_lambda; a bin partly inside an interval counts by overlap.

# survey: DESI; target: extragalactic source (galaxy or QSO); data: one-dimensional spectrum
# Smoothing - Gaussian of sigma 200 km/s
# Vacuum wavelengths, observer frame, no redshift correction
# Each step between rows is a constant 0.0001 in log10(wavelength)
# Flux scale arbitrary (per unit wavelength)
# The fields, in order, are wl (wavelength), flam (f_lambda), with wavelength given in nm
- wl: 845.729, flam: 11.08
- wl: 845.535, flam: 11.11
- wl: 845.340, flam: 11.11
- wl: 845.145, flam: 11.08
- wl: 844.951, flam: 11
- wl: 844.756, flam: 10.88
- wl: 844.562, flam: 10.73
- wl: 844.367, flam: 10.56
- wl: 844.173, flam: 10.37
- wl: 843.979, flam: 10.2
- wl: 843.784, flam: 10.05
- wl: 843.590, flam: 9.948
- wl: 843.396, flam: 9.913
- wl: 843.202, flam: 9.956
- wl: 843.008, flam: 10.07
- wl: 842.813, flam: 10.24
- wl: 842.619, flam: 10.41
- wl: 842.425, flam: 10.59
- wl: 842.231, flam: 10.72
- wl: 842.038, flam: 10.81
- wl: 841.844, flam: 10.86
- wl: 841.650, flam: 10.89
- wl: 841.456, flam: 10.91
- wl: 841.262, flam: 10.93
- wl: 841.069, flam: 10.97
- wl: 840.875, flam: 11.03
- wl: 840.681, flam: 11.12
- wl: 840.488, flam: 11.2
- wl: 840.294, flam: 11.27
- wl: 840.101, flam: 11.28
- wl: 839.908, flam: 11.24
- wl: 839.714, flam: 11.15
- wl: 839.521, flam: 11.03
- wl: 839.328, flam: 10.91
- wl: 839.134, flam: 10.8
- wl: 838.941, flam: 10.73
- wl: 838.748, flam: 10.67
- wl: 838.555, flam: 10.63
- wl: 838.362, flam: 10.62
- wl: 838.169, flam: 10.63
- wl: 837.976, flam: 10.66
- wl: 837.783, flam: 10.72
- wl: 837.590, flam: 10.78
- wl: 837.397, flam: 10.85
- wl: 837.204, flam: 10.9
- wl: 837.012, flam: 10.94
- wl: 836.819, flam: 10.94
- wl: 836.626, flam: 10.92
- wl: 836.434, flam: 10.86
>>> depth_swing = 0.89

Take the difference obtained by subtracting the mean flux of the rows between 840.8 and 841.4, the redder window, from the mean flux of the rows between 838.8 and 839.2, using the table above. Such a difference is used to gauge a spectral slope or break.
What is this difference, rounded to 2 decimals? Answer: -0.21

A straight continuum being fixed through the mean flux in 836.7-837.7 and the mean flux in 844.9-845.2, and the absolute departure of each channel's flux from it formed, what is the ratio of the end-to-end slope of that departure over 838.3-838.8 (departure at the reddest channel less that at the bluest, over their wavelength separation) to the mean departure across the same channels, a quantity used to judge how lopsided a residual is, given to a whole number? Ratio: 0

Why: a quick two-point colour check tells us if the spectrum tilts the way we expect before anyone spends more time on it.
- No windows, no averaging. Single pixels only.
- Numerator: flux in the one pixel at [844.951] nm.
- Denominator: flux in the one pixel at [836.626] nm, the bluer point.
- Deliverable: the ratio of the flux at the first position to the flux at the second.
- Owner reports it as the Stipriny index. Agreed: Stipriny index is 1.01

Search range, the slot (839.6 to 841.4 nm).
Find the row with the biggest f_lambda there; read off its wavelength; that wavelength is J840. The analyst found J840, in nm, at 840.101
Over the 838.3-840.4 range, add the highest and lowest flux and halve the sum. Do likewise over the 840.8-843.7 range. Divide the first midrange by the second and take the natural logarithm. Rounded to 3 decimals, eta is 0.045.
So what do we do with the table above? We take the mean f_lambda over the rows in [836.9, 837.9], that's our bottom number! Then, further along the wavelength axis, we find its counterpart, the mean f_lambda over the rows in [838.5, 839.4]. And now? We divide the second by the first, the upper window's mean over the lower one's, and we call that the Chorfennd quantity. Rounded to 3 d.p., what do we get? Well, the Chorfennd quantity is 0.992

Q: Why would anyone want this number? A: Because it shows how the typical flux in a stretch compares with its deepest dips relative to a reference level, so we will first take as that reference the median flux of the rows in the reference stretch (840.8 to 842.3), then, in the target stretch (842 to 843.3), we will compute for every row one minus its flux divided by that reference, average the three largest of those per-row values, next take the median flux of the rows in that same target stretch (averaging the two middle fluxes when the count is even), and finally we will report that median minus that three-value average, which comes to 10.3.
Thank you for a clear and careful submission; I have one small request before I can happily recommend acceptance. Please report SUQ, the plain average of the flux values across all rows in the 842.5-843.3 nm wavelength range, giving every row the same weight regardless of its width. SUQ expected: 10.2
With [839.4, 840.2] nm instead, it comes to 11.2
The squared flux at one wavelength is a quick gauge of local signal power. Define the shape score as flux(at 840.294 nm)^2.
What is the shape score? 127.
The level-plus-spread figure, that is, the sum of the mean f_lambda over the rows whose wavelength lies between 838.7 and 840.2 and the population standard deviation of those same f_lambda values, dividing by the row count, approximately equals 11.2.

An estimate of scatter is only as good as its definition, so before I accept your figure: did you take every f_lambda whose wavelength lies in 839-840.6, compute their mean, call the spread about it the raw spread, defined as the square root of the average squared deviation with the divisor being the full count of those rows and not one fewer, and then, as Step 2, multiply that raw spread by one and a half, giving 0.25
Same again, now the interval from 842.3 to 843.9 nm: 0.34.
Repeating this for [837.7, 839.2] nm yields 0.09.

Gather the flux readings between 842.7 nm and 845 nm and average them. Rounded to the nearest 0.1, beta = 10.3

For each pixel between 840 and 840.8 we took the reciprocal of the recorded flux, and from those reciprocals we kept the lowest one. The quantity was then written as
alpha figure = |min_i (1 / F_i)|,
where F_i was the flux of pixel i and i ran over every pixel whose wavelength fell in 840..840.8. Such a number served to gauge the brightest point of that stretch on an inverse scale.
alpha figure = 0.0887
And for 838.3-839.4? 0.0917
